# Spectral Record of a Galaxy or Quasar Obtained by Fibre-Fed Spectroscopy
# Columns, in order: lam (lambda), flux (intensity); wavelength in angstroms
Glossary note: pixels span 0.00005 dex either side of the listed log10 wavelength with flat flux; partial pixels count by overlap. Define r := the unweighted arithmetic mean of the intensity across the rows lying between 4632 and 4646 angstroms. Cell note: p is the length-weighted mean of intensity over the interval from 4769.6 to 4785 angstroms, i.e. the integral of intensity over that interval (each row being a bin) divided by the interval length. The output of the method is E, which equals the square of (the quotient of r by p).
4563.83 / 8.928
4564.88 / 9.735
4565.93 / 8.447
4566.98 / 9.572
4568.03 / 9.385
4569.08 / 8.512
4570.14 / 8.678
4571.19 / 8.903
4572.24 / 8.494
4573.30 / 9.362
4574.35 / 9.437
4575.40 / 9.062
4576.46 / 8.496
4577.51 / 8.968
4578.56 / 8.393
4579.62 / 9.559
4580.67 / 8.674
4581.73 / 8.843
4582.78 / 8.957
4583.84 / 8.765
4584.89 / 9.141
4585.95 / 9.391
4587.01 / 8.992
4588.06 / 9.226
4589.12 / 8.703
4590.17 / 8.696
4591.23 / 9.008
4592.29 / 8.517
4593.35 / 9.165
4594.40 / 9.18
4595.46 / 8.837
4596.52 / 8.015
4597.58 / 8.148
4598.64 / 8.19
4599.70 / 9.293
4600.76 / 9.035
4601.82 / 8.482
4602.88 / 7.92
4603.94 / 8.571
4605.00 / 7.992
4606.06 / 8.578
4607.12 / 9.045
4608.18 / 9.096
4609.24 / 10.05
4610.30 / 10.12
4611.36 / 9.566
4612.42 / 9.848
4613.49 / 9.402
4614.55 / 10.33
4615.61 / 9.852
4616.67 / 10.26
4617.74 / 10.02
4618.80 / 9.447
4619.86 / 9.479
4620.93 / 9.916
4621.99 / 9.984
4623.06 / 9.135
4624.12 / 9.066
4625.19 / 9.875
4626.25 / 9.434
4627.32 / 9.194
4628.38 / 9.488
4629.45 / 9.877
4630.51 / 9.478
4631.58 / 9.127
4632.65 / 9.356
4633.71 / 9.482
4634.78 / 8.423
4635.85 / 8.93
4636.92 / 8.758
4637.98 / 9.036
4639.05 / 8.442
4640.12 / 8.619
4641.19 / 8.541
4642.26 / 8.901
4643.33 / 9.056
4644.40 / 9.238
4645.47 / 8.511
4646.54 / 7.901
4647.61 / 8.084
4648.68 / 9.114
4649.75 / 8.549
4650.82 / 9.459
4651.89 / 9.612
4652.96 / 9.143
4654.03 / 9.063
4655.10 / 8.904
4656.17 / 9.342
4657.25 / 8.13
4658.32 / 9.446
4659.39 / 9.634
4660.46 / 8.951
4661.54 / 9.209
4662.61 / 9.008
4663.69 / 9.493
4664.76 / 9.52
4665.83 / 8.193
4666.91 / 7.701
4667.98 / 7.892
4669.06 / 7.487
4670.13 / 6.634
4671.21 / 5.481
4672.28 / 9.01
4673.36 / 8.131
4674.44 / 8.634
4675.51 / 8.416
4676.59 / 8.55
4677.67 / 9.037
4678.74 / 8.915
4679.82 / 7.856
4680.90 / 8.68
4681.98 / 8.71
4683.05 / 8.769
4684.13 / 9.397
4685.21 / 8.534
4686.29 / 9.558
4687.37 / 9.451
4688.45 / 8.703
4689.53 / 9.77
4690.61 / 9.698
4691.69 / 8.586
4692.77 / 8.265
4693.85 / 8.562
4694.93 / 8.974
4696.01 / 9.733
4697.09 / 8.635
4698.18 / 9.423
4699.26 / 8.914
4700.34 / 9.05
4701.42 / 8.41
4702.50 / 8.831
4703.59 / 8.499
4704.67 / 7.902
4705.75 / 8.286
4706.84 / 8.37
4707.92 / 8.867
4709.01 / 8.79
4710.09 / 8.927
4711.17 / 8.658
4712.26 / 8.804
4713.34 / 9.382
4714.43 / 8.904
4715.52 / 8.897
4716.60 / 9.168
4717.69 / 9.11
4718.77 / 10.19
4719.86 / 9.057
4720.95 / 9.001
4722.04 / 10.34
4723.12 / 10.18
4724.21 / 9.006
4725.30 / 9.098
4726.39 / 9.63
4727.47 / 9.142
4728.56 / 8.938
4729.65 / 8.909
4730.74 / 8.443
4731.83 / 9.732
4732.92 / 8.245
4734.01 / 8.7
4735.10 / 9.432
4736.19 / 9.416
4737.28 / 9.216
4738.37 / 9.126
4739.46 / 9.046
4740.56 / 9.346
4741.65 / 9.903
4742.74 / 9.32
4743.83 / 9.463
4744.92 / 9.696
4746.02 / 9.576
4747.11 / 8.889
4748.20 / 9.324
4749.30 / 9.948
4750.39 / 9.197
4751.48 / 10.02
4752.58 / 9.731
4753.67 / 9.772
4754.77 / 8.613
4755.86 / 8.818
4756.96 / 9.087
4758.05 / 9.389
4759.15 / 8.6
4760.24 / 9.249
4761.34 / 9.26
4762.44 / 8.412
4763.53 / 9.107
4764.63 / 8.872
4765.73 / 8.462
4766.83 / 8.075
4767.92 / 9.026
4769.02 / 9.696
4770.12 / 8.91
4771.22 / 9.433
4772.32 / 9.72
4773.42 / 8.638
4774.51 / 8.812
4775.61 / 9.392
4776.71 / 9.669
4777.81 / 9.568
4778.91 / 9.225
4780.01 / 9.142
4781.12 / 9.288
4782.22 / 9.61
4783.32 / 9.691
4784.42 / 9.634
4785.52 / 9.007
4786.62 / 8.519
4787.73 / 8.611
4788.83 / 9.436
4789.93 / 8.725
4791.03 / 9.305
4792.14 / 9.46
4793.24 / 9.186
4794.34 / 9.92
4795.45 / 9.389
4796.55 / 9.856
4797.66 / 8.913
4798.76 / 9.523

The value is 0.90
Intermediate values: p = 9.34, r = 8.87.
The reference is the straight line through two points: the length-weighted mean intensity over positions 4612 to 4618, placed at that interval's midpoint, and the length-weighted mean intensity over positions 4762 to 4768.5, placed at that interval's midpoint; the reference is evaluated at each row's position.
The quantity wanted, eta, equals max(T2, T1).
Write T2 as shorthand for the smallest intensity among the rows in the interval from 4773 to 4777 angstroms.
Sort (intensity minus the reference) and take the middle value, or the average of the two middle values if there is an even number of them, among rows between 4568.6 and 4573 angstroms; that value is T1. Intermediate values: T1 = -1.7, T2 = 8.638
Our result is 8.6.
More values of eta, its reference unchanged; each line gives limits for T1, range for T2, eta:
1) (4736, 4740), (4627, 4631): 9.2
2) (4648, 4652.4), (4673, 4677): 8.1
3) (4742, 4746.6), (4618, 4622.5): 9.4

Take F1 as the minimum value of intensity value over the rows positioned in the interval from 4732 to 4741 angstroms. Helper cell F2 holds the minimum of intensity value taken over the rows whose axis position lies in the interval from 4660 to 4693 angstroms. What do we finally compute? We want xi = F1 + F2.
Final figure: 13.7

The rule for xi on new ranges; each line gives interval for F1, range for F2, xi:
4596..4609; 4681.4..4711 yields 15.8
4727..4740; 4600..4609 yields 16.2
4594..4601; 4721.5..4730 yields 16.9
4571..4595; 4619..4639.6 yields 16.8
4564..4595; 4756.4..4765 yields 16.8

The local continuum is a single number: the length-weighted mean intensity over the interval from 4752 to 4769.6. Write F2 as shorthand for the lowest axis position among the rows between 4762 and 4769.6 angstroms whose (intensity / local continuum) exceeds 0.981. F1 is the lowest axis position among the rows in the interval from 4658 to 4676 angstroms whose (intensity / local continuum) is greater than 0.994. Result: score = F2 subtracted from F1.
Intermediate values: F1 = 4658.32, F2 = 4763.53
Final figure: -105.2 angstroms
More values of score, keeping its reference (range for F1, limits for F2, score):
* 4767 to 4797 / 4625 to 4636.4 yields 142.7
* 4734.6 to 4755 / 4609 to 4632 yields 125.9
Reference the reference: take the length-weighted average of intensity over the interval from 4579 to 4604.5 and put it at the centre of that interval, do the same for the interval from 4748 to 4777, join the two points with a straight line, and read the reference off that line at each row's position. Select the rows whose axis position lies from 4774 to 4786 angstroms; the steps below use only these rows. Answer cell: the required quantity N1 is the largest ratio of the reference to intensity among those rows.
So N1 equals 1.04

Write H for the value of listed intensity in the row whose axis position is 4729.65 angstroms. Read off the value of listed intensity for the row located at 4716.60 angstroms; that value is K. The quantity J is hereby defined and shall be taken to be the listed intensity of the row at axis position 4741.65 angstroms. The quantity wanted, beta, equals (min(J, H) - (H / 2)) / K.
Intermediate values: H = 8.909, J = 9.903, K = 9.168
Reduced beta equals 0.486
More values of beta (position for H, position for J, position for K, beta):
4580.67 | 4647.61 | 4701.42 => 0.446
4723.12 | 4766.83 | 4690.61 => 0.308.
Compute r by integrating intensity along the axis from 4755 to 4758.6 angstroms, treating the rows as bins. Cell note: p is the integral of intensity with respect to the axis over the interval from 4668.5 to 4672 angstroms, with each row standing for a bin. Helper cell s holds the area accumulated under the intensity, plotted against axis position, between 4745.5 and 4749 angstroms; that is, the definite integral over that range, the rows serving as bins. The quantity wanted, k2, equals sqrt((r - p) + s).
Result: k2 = 6.5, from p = 23.5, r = 32.6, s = 32.6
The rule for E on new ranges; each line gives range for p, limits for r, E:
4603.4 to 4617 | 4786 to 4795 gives 0.94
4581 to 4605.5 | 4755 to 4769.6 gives 1.04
